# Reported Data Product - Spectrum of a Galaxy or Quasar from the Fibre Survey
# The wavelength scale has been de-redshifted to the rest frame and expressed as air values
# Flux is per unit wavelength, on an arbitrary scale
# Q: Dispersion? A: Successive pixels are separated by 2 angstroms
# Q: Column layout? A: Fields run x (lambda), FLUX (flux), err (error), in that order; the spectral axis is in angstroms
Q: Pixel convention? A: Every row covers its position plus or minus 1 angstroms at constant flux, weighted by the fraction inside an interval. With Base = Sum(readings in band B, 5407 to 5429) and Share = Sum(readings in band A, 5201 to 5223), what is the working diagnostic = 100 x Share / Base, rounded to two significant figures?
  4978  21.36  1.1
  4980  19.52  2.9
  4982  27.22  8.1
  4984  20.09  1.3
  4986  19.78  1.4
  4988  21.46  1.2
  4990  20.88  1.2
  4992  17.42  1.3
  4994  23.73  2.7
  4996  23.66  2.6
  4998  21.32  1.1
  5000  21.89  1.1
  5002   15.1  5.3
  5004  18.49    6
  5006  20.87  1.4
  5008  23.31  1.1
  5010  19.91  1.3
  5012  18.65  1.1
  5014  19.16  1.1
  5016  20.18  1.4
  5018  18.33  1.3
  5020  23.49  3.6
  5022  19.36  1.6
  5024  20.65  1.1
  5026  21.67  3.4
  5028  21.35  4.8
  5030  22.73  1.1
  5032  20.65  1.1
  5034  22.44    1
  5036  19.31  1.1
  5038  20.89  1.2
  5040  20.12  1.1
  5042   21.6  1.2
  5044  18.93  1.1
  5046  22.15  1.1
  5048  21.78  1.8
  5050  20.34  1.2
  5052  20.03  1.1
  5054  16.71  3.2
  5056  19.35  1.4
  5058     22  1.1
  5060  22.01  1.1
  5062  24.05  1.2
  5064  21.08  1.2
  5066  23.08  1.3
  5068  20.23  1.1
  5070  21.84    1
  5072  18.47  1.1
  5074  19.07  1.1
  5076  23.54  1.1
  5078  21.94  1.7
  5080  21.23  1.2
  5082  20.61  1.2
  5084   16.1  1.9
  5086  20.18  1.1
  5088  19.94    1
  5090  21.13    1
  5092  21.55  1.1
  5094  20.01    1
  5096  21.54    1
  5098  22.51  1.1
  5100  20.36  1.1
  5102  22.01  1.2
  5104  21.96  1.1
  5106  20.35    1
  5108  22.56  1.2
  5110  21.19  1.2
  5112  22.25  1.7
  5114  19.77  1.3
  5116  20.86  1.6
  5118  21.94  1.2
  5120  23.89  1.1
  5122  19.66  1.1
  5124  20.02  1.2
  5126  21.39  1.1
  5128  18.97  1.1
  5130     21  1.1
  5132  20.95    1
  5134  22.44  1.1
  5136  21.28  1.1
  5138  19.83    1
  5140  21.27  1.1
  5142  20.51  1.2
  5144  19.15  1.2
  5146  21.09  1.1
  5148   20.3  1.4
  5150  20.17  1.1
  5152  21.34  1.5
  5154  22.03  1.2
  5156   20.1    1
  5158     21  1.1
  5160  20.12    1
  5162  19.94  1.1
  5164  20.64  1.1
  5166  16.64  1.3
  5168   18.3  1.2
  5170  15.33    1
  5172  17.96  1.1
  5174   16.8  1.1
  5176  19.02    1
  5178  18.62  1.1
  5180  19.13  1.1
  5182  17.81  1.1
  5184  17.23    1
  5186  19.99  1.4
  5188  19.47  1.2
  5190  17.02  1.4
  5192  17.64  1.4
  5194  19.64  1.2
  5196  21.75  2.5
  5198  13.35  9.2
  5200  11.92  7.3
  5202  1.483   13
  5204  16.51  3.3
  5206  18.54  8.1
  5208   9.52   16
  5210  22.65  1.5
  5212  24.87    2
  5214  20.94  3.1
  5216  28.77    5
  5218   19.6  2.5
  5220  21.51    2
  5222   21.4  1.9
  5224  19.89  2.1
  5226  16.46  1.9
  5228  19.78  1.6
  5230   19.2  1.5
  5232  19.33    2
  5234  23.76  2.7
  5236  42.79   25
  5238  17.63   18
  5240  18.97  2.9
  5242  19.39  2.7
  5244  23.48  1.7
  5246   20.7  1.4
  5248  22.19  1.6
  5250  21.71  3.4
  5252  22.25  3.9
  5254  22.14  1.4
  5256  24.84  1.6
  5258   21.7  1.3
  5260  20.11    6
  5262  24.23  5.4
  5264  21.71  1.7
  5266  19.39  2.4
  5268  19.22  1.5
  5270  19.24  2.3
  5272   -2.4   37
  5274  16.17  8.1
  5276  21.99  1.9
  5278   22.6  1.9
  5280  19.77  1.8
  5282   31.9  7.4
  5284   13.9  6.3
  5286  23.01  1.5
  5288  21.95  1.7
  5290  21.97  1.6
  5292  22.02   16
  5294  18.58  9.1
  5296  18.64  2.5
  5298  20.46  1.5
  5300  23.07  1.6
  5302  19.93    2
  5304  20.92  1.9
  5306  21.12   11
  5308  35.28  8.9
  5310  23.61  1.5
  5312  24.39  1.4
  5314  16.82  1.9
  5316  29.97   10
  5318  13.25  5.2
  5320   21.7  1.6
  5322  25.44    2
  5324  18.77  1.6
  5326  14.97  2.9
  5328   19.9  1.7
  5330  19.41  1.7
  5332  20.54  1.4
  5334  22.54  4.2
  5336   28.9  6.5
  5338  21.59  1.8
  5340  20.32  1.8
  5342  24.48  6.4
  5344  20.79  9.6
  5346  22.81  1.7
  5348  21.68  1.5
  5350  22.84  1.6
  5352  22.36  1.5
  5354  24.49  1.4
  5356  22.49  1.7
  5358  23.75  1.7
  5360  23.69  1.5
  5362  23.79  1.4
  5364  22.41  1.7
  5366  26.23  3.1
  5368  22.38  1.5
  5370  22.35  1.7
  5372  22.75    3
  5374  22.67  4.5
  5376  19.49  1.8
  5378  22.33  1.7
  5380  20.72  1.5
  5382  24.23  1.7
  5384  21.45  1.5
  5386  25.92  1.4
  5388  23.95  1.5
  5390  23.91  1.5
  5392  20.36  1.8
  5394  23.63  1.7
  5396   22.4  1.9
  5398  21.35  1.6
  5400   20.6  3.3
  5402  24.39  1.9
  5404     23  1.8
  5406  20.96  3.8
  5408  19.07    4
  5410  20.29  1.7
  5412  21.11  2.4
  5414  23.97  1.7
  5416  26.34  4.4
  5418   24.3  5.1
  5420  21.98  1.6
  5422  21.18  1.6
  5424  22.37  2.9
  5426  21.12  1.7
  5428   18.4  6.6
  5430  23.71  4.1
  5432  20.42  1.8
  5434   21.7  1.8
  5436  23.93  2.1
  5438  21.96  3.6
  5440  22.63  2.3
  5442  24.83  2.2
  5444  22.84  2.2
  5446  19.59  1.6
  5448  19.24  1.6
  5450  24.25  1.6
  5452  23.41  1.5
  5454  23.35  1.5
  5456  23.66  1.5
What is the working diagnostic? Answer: 86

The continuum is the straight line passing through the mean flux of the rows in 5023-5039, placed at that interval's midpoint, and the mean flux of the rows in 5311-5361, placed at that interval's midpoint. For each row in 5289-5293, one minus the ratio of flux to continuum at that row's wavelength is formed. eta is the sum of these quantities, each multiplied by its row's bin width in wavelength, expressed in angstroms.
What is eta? 0.0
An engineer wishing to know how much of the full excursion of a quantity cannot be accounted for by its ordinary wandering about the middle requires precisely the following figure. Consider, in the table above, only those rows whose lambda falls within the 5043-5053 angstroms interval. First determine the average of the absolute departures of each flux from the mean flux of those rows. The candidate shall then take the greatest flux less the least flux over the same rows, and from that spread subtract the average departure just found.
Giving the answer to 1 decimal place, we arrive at 2.2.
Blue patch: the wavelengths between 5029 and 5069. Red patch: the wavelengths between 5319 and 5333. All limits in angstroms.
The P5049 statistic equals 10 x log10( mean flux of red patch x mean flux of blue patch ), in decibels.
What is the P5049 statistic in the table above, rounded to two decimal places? 26.25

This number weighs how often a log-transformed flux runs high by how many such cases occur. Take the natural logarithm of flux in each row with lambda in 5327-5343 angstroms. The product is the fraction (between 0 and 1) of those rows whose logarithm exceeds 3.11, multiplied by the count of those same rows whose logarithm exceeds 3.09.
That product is 1.1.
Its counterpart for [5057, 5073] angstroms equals 1.0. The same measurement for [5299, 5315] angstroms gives 2.0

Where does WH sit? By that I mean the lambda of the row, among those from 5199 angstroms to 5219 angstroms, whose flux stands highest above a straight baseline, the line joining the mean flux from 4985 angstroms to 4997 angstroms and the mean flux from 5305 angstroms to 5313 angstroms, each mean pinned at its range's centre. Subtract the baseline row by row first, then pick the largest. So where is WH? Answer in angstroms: 5216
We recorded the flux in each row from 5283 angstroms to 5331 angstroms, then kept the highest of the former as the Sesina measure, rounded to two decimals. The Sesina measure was 35.28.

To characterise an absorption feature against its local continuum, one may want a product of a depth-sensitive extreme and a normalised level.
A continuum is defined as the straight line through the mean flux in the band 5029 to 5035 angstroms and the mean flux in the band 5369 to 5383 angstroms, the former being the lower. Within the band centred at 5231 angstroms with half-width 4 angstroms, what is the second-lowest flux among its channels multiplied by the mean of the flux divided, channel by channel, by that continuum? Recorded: 18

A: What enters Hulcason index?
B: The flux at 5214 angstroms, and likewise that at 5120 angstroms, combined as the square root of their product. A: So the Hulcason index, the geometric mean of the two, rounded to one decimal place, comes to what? 22.4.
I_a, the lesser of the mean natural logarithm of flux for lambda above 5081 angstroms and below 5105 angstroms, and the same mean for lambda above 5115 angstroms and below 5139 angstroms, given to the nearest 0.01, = 3.02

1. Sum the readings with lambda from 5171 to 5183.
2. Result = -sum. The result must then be -109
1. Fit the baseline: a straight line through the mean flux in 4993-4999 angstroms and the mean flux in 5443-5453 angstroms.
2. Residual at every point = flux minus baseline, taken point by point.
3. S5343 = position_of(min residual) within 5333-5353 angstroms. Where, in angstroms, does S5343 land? 5340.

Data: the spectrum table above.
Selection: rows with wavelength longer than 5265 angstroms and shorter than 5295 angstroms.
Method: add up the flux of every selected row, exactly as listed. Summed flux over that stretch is 289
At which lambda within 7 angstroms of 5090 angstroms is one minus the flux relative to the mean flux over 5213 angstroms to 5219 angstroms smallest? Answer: 5092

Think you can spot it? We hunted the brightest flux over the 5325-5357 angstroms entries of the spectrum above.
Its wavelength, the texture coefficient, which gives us 5336 angstroms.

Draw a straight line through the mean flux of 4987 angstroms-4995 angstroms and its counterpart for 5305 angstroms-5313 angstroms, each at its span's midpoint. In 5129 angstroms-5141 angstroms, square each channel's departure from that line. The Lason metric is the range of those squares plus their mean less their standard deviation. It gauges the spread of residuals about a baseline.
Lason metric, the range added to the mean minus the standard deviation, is 13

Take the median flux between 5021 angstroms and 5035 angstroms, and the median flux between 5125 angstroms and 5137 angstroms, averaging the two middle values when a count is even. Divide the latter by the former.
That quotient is 0.99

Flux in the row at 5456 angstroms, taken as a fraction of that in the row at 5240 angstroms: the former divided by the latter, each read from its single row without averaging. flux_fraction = 1.25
